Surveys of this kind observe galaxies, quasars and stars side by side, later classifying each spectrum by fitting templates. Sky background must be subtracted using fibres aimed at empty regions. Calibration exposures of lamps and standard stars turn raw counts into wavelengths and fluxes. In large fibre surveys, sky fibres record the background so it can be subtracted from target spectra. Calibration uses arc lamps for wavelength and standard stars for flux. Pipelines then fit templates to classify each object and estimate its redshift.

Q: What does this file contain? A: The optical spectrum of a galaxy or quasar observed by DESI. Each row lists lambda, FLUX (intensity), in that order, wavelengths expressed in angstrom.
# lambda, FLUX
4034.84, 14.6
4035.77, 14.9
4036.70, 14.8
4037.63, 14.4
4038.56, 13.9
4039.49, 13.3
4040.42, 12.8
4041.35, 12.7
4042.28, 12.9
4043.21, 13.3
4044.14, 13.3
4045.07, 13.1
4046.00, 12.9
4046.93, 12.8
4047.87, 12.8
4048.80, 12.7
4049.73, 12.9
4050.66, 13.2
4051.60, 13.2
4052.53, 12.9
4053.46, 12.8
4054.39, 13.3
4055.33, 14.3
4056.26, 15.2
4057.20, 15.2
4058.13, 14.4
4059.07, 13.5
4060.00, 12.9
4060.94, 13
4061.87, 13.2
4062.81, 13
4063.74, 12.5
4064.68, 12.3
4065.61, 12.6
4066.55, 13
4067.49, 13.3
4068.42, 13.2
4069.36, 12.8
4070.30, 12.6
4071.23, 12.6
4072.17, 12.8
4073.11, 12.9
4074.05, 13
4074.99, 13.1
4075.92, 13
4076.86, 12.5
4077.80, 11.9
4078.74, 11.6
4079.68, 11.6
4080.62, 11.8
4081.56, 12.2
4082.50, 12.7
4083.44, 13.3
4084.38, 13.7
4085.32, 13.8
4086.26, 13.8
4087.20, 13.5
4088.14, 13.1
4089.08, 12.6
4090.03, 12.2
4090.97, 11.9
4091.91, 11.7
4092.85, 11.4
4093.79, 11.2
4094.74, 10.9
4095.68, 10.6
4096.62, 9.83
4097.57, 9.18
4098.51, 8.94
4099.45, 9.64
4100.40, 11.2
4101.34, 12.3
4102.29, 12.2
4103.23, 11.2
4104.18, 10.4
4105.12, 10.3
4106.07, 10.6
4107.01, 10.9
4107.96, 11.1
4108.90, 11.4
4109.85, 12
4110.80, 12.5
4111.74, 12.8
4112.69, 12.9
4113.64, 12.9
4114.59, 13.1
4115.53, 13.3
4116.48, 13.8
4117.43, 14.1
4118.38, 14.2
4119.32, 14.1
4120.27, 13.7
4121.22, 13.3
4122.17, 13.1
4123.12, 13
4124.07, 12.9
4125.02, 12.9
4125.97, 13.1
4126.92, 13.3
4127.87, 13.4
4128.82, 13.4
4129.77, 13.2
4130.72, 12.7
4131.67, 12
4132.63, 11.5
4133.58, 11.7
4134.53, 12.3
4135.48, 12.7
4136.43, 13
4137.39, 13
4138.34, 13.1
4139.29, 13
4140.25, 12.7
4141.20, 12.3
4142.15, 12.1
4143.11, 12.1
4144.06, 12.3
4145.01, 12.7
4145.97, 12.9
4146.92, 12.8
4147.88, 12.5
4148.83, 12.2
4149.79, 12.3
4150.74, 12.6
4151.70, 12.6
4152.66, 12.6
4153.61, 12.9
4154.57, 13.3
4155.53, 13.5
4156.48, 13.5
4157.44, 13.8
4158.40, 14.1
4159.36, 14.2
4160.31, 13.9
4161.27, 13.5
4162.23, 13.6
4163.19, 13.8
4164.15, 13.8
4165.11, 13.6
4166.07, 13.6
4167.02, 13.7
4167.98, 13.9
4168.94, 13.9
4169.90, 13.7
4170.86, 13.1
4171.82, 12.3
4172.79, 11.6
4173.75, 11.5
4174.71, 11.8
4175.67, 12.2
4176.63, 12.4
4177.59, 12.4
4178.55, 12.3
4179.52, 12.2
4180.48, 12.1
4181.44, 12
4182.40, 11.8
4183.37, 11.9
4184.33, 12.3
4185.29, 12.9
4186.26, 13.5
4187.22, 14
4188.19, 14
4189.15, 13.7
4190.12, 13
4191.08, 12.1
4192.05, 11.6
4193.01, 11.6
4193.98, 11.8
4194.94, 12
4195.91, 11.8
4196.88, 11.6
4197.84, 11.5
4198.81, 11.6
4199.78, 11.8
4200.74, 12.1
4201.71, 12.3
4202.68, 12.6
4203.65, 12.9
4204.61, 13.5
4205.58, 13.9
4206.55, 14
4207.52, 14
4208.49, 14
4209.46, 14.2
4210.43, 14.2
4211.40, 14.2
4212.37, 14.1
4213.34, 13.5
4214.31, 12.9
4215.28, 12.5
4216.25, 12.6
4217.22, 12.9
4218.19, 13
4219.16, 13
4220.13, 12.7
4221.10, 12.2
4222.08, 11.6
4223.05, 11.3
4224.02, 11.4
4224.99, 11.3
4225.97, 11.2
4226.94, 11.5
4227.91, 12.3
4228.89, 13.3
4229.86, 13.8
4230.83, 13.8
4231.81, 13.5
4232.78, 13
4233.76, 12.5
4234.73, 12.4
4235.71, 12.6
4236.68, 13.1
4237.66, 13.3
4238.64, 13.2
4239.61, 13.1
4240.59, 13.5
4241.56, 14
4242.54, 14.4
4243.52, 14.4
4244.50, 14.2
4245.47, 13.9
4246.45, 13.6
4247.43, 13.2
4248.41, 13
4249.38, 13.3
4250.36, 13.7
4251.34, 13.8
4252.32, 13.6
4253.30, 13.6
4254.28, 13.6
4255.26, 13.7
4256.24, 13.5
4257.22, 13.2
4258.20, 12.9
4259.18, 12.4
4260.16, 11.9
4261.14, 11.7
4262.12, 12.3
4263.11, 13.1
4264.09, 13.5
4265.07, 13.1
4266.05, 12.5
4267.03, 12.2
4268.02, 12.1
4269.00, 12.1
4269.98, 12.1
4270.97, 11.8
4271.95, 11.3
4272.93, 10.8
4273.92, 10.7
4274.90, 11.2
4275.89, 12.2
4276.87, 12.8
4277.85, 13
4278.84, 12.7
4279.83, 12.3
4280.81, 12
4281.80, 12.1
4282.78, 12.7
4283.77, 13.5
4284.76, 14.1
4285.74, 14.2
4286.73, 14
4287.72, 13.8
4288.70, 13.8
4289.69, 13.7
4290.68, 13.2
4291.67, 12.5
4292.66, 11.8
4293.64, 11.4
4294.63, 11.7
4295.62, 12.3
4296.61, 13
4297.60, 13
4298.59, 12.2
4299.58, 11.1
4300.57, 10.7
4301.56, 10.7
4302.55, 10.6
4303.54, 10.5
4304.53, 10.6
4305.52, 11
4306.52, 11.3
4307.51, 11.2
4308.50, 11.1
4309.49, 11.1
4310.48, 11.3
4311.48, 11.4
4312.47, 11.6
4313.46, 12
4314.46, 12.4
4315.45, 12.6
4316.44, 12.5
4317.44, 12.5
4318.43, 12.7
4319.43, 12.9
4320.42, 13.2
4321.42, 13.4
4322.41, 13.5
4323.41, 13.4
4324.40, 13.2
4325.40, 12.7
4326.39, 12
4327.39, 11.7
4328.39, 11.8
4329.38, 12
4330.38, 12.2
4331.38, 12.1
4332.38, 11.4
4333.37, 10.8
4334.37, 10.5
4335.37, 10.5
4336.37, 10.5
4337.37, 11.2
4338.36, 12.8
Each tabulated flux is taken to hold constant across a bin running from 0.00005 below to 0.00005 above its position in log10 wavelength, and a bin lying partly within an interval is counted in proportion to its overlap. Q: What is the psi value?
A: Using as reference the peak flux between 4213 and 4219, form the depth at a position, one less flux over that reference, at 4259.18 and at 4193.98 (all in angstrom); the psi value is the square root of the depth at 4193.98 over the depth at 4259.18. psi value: 1.2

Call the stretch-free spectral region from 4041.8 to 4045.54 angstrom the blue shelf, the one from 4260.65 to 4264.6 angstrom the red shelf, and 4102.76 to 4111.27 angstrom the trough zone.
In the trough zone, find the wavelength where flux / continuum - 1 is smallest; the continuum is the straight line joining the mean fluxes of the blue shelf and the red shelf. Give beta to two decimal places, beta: 4105.12 angstrom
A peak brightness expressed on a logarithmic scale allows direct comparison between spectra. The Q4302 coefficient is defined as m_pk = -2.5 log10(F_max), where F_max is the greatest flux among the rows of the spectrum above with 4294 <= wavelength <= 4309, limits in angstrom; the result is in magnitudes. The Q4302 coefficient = -2.78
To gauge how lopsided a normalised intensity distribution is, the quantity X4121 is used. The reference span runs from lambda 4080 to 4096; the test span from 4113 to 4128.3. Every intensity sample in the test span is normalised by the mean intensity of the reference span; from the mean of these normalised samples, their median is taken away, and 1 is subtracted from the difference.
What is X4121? -0.993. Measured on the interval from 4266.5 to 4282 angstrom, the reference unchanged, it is -1.011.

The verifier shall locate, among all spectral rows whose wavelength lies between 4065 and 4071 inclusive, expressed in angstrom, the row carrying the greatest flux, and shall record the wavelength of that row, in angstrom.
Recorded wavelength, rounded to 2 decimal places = 4067.49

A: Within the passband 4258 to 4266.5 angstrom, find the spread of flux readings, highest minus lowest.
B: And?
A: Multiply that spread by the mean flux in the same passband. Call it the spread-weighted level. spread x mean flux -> 23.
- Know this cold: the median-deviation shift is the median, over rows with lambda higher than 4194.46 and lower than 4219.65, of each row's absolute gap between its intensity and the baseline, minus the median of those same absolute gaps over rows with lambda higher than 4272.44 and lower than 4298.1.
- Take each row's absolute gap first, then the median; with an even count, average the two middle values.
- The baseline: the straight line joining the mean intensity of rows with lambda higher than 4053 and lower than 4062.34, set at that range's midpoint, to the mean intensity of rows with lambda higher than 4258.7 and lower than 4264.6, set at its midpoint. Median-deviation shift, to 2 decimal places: 0.24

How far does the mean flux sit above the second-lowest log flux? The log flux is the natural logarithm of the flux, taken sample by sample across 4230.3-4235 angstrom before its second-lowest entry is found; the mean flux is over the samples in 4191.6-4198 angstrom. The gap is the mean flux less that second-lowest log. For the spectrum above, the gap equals 9.2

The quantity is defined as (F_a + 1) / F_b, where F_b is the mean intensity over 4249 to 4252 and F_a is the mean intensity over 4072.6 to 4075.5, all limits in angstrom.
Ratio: 1.03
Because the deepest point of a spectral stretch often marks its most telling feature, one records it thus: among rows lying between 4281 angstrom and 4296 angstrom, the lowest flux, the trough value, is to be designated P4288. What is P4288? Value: 11.4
